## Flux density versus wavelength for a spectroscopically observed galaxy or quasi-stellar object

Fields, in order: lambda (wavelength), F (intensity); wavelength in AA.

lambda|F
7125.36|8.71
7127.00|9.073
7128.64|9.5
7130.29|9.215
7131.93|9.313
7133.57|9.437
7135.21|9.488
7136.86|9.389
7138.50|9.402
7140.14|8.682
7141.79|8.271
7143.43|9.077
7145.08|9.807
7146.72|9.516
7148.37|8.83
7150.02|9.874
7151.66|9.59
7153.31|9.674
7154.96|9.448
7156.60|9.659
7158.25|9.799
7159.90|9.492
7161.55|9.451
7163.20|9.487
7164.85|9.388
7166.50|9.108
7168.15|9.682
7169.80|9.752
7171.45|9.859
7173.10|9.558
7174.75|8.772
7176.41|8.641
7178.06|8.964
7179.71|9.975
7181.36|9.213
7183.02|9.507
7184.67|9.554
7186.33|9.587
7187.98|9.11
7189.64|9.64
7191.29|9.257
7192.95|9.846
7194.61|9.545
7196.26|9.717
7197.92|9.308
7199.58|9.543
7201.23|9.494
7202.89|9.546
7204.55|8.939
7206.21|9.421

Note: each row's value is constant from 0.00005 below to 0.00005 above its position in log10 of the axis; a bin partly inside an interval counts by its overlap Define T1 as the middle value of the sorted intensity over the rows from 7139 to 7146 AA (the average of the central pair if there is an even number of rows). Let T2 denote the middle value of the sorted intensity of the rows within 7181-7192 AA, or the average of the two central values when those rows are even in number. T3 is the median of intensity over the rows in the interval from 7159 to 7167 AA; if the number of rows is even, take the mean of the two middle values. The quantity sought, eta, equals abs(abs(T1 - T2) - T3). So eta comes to 8.8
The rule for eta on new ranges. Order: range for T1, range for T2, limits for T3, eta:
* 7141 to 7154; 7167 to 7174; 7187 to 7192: 9.1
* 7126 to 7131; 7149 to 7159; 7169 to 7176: 9.2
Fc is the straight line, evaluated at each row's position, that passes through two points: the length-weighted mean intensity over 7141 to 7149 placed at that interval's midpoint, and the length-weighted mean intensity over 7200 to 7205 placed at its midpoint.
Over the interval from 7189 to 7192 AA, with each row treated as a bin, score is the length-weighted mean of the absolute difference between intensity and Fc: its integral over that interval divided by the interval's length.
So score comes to 0.19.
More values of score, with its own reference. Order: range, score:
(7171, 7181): 0.48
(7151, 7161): 0.44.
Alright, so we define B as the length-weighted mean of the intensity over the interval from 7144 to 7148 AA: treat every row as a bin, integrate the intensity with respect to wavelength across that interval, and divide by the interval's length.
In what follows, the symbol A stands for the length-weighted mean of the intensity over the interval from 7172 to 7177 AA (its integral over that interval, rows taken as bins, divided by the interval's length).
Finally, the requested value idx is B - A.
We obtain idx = 0.5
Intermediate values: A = 9.047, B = 9.52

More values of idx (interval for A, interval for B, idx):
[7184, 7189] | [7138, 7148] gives -0.3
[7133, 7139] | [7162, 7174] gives 0.1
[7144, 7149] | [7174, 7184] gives -0.2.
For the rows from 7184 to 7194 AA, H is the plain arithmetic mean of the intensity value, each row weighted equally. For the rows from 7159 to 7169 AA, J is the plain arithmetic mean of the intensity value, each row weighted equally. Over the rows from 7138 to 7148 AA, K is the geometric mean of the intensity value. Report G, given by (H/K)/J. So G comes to 0.111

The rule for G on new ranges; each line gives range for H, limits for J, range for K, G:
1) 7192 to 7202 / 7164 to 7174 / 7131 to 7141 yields 0.108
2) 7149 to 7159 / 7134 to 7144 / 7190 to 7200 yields 0.112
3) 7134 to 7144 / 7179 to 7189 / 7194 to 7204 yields 0.100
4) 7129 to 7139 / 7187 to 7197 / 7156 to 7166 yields 0.103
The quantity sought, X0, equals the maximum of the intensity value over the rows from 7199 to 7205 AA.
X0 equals 9.546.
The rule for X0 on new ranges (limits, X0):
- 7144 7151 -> 9.874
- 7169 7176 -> 9.859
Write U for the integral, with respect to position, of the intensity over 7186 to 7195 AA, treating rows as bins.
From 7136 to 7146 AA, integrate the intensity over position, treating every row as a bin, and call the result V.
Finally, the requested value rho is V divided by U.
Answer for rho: 1.07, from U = 85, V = 91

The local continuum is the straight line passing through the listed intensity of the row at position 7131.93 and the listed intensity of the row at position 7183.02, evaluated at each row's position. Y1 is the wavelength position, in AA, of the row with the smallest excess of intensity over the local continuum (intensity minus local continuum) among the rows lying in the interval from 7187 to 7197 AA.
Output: 7187.98 AA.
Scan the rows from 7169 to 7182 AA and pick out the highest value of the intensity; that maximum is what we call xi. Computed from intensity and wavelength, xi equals 9.975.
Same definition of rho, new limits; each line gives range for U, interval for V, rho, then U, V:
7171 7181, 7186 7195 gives 0.92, 93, 85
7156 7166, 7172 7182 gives 0.97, 95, 92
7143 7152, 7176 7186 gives 1.10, 85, 94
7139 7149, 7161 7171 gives 1.05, 90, 95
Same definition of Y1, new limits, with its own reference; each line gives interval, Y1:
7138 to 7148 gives 7141.79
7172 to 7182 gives 7176.41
